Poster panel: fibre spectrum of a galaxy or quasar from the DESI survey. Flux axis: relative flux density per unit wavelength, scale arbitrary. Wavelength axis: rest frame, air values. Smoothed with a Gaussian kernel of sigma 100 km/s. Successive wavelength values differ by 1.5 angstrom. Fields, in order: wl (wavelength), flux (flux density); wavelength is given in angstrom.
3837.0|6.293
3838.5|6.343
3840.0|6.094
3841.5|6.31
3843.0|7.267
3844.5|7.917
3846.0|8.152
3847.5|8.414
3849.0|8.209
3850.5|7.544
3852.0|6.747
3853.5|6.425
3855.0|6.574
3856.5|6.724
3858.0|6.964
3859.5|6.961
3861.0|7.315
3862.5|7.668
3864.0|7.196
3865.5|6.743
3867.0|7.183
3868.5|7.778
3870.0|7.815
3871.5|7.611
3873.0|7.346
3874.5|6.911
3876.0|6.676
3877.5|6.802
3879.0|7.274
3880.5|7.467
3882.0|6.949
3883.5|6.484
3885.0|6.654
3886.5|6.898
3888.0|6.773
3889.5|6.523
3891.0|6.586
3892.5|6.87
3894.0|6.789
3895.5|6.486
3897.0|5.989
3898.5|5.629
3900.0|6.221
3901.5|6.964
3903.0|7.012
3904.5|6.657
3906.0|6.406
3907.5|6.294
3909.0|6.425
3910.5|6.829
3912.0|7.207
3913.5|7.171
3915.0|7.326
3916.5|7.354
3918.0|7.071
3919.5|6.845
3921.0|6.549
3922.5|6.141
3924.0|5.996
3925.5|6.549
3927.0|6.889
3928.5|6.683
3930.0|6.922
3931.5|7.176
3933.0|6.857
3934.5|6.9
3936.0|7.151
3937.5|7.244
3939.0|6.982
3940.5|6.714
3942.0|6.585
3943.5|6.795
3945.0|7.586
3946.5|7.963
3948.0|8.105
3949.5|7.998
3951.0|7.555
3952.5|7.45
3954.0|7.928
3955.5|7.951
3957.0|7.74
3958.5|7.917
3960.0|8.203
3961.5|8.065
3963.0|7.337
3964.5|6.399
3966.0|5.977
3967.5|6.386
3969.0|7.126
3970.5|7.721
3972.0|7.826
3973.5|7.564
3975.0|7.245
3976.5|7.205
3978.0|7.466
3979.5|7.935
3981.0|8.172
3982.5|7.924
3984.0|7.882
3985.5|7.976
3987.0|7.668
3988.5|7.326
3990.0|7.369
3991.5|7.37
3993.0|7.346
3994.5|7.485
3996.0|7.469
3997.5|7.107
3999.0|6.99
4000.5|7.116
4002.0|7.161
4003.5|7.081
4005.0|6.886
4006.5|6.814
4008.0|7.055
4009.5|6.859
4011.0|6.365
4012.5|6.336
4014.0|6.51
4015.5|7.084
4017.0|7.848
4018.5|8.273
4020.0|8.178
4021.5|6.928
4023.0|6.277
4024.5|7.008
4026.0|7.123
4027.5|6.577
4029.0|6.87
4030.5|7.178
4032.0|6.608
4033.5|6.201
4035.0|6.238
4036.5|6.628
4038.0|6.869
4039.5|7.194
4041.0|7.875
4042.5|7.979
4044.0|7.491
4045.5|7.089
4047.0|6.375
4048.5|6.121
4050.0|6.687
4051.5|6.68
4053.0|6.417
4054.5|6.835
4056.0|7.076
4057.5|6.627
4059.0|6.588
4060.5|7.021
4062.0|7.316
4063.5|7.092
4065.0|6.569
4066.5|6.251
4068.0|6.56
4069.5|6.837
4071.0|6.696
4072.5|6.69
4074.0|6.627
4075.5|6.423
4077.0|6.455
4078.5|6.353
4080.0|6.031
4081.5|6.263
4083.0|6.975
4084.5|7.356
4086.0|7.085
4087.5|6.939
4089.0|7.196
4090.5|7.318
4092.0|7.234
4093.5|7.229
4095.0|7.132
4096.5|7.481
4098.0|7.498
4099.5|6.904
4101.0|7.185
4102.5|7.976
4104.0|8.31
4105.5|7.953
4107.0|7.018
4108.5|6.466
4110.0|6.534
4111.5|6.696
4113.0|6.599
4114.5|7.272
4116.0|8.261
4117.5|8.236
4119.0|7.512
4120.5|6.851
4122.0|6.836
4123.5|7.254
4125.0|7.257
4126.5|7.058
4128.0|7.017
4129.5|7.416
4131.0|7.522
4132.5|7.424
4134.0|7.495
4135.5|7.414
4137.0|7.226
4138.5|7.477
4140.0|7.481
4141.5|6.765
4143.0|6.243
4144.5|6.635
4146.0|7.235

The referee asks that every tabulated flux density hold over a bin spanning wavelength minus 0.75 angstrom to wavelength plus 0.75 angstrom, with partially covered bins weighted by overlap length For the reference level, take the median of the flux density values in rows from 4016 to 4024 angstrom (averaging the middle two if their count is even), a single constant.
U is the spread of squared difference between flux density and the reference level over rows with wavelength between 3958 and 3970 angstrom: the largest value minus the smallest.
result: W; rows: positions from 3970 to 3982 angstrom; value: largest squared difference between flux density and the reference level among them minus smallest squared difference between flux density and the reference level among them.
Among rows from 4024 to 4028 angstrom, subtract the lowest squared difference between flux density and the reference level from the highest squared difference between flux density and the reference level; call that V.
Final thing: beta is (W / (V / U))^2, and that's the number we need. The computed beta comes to 1.8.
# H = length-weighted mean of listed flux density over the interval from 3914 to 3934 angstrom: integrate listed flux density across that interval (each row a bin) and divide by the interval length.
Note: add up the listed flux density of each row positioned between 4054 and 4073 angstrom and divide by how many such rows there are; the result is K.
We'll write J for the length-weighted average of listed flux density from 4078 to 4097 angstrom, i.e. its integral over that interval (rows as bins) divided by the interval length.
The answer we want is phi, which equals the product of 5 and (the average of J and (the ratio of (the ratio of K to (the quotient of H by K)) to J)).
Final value 19.8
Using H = 6.80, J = 7.0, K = 6.78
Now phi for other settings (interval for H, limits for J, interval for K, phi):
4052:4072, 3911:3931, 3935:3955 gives 20.0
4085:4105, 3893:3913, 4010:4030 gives 18.9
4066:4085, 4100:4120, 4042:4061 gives 20.9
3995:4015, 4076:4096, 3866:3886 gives 19.9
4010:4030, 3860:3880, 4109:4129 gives 20.7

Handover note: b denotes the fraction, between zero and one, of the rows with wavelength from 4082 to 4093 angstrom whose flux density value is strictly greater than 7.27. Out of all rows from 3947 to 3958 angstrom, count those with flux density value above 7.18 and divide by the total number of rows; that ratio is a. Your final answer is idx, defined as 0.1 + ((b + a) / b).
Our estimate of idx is 4.6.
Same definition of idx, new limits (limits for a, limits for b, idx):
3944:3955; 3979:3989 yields 2.1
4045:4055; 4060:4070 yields 1.1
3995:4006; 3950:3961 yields 1.2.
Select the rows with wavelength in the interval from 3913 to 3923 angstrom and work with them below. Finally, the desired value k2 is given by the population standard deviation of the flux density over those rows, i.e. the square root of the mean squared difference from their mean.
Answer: 0.41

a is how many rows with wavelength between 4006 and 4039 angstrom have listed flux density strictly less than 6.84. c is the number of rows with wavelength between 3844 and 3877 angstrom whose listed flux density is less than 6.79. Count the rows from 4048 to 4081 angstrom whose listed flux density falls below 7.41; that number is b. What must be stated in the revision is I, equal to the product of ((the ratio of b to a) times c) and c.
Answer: 79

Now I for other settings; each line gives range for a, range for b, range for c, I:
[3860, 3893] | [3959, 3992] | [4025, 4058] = 151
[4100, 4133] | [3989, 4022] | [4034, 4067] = 411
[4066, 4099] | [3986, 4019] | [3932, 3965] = 14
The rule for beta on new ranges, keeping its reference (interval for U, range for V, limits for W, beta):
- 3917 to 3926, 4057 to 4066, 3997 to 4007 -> 1.6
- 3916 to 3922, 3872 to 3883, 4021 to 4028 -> 5.2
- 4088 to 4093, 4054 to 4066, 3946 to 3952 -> 0.0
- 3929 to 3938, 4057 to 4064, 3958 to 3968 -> 2.7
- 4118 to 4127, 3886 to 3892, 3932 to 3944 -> 1.7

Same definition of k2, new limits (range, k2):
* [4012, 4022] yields 0.73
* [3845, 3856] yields 0.79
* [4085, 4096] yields 0.11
